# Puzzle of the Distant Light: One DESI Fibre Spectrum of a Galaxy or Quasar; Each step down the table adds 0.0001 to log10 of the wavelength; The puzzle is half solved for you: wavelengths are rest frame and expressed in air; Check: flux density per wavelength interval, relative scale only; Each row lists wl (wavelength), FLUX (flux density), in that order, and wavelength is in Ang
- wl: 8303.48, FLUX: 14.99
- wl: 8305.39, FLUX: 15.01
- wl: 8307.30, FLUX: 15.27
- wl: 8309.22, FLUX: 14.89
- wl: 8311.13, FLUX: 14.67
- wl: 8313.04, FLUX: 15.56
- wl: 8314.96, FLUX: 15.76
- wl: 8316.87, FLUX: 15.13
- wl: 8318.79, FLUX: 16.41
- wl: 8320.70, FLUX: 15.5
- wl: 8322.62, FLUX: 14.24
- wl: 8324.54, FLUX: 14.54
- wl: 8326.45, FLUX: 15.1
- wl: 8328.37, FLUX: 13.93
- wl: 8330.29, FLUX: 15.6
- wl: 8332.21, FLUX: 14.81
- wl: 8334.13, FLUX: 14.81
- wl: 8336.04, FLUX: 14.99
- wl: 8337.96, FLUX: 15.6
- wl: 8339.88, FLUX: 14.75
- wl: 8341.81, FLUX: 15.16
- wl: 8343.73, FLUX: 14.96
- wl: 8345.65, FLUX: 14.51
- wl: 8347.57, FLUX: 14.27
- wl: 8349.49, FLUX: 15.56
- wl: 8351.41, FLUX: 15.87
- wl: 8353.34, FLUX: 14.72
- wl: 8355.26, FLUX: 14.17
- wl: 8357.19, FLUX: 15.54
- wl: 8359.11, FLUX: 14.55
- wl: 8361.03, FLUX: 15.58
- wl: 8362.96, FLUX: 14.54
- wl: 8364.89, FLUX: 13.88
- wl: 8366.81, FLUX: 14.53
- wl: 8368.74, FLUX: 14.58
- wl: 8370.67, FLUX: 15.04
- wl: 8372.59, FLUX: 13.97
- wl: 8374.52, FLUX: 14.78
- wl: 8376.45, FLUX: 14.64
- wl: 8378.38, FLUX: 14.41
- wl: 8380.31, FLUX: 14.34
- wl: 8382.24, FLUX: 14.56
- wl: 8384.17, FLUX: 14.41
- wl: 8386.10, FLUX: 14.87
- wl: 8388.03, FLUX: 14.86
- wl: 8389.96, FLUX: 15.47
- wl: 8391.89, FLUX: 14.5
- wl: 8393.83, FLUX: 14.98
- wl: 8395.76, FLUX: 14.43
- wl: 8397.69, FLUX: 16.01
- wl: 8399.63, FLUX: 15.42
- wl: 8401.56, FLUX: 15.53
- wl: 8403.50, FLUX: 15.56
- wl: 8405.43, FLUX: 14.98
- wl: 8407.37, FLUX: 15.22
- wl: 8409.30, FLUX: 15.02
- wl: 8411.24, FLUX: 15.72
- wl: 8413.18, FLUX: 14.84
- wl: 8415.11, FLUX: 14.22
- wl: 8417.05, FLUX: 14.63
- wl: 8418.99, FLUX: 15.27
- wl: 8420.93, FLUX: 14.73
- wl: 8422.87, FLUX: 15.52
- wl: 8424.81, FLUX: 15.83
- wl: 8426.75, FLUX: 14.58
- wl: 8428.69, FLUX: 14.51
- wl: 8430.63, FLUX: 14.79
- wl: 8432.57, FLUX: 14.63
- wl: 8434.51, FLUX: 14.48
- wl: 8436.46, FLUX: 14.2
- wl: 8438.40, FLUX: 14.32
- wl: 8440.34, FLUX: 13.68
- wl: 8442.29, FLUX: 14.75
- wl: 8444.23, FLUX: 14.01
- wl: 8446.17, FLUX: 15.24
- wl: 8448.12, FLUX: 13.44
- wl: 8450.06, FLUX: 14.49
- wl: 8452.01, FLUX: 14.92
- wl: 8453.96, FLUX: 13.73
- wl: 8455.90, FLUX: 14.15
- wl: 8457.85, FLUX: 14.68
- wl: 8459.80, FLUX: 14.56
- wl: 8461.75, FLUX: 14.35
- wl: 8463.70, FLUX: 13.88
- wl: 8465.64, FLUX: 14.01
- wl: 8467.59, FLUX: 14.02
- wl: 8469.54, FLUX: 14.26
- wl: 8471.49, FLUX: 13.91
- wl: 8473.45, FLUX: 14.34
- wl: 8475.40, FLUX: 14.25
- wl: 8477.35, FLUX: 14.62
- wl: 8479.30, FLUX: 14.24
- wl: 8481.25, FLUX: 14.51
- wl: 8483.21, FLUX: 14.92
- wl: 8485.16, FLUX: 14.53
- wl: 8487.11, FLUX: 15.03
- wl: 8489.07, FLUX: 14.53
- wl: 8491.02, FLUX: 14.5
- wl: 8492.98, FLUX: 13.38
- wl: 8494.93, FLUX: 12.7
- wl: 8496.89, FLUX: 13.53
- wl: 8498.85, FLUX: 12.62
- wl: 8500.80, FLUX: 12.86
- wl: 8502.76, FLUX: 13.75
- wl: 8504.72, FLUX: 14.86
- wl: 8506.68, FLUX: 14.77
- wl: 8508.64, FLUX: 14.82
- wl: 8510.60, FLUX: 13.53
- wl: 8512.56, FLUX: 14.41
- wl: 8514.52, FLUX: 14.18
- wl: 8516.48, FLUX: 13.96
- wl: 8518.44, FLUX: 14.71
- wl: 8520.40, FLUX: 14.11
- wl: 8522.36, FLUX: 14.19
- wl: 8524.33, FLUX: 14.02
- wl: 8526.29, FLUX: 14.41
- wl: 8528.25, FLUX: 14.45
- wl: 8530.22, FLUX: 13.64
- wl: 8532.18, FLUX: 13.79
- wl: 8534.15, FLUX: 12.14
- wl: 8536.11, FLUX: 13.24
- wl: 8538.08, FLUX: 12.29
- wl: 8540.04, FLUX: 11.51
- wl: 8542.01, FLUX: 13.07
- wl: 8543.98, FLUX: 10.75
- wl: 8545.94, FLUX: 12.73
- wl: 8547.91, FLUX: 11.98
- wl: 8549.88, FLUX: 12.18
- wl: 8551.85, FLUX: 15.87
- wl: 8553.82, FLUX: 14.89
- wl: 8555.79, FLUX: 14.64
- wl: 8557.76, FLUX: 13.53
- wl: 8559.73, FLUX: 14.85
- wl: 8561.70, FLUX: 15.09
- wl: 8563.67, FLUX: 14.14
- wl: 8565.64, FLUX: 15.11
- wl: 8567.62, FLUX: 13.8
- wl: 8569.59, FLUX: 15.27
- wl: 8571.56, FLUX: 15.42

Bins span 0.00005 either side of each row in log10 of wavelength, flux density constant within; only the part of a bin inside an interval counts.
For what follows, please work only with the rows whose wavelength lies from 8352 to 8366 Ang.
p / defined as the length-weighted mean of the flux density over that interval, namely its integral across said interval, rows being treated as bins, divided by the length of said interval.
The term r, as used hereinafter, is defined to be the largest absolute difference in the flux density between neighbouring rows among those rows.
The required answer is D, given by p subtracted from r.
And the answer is -13.37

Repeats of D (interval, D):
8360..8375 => -13.54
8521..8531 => -13.33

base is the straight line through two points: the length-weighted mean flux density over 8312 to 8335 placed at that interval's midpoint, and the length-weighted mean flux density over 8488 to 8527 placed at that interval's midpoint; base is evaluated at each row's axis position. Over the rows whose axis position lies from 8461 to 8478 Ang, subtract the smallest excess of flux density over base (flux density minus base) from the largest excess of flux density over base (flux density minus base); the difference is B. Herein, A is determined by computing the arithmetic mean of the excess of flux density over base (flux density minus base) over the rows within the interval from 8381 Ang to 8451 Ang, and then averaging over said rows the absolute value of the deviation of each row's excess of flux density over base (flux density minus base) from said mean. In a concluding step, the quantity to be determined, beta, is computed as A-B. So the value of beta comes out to -0.4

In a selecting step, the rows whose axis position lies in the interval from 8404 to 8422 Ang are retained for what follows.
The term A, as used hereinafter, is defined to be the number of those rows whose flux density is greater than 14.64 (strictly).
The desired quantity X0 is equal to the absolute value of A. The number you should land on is 7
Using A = 7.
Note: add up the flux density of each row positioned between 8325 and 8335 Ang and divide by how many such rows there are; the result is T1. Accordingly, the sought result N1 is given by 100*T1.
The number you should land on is 1485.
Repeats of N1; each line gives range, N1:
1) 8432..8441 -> 1426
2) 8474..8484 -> 1451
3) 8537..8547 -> 1207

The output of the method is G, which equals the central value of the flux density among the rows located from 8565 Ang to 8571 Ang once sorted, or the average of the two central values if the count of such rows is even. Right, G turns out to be 15.1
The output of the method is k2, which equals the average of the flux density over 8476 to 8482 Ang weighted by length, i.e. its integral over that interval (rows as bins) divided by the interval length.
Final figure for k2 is 14.5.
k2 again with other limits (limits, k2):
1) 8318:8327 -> 15.1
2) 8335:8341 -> 15.1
